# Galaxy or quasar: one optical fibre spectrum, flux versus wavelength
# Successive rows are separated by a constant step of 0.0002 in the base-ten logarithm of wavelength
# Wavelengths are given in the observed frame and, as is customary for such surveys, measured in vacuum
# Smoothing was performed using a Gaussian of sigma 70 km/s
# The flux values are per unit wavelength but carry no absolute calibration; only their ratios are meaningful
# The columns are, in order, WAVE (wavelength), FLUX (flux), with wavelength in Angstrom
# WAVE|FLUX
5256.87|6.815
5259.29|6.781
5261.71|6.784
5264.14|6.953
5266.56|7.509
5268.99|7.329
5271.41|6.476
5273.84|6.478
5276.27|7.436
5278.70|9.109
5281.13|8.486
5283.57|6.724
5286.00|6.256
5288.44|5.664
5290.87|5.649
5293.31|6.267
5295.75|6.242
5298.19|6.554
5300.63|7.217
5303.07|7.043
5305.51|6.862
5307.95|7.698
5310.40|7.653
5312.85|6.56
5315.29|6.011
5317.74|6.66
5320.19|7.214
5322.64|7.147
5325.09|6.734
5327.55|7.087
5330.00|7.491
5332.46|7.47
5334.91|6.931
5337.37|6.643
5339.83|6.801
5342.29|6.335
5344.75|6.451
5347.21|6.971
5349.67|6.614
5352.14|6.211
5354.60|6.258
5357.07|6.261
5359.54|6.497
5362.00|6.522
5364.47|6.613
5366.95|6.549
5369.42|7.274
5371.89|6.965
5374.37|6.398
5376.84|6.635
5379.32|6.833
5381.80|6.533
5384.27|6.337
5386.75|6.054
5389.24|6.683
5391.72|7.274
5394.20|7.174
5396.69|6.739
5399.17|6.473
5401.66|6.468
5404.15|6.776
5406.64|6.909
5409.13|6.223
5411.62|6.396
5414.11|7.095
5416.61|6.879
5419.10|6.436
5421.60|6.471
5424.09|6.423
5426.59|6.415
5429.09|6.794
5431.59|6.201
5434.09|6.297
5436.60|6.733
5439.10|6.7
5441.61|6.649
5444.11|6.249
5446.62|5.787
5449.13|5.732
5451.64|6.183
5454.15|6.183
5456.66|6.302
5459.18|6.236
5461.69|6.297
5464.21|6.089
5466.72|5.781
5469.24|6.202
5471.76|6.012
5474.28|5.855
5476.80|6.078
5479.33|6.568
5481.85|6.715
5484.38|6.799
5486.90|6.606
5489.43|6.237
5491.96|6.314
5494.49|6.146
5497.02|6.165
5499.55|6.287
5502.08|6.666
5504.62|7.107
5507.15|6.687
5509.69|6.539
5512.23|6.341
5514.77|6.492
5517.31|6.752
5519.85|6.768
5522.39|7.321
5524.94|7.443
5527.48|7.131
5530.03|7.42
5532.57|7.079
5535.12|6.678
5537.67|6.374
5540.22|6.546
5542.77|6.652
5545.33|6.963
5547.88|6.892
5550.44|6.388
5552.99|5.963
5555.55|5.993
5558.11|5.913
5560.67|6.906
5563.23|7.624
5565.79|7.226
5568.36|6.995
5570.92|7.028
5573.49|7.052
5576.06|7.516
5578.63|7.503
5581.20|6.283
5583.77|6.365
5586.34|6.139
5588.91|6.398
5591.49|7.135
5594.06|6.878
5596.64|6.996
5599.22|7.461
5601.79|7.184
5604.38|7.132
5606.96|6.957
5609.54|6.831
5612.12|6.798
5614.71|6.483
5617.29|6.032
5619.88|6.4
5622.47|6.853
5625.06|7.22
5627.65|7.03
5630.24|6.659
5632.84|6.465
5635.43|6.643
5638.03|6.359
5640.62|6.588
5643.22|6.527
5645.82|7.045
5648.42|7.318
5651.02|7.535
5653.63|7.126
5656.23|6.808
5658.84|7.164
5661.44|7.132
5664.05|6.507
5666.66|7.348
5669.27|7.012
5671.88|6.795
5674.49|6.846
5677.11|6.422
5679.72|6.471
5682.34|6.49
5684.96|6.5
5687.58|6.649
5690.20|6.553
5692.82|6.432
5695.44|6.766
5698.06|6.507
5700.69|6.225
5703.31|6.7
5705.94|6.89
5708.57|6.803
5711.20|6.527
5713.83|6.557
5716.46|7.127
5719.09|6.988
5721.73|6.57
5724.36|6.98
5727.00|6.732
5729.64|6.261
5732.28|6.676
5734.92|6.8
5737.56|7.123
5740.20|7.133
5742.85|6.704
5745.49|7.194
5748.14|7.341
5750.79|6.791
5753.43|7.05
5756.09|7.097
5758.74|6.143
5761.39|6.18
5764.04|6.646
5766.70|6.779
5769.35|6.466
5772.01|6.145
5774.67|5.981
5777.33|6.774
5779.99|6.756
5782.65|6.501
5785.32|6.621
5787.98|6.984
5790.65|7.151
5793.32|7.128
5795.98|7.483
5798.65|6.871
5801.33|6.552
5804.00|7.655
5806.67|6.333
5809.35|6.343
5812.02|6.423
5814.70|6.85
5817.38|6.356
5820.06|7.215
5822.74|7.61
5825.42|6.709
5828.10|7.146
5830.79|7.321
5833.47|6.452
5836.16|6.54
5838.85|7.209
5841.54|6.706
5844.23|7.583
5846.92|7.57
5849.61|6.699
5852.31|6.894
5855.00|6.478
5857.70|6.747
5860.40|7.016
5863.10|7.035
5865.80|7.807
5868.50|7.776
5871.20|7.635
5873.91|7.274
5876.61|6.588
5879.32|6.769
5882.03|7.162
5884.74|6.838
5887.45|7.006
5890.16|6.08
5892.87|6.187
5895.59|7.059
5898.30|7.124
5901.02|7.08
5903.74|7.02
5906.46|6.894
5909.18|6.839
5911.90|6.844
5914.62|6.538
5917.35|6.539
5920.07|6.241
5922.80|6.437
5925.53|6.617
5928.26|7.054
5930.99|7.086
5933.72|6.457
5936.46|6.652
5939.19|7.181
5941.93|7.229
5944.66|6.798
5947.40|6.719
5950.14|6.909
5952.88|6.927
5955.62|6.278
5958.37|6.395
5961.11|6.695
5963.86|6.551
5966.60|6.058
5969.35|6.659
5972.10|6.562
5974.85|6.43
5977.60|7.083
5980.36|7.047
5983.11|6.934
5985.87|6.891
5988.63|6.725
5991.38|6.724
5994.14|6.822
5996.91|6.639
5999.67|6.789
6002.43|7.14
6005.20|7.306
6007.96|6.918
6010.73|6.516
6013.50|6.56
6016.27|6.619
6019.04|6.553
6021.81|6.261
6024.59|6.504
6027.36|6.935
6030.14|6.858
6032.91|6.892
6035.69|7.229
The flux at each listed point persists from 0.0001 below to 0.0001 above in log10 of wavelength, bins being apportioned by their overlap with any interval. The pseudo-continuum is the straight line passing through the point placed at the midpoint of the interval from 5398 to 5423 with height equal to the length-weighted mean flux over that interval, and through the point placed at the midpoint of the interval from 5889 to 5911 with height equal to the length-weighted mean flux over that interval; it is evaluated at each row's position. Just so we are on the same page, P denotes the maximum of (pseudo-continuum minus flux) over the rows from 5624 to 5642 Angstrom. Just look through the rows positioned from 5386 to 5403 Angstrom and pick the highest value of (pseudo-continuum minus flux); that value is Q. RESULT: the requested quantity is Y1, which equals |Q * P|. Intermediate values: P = 0.34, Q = 0.55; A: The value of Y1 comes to 0.19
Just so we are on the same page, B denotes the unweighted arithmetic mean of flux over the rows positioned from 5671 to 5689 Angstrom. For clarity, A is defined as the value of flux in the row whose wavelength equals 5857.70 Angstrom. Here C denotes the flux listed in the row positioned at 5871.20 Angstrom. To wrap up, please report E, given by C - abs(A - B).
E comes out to 7.5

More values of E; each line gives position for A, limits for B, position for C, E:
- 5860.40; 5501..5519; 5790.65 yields 6.8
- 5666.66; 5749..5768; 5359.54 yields 5.8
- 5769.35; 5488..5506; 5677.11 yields 6.4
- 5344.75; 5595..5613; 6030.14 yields 6.3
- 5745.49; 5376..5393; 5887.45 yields 6.4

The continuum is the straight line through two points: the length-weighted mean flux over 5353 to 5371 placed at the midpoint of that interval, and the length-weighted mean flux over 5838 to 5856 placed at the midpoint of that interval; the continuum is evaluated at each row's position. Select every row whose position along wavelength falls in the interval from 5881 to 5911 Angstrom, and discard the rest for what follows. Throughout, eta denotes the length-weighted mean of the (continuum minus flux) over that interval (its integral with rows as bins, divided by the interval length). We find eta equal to 0.23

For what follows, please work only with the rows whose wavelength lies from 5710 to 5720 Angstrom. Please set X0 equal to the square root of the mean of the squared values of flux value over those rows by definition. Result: 6.80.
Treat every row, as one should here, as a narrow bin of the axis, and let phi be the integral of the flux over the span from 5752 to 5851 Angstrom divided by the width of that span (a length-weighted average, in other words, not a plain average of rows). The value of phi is 6.81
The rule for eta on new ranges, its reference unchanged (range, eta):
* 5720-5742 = 0.13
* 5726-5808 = 0.18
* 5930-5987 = 0.40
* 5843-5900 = 0.04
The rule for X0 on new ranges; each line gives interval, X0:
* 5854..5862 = 6.75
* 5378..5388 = 6.45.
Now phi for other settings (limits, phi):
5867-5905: 6.97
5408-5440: 6.54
